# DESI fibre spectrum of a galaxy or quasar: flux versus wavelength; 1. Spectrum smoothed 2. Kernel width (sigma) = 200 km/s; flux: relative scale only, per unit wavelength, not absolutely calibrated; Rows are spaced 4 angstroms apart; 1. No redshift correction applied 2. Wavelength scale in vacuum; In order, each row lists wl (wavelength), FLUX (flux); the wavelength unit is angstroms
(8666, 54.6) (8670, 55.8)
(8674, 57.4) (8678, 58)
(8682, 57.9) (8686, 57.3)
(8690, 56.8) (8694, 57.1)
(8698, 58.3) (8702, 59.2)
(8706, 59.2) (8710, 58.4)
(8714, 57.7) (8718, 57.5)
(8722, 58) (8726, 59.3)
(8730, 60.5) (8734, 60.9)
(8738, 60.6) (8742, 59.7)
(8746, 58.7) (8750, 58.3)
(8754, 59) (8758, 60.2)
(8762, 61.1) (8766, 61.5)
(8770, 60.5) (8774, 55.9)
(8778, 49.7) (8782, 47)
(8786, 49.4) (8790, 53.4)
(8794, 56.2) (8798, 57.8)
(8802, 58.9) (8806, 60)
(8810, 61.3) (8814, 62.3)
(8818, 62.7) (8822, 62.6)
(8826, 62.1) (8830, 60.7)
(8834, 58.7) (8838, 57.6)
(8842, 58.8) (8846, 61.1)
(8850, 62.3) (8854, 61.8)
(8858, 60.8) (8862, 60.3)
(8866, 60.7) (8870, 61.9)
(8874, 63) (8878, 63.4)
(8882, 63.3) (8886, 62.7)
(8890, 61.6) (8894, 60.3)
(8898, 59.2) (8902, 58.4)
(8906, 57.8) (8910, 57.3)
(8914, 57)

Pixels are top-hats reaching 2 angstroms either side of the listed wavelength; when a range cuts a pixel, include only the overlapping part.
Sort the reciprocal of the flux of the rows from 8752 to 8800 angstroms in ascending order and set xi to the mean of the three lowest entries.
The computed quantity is 0.0164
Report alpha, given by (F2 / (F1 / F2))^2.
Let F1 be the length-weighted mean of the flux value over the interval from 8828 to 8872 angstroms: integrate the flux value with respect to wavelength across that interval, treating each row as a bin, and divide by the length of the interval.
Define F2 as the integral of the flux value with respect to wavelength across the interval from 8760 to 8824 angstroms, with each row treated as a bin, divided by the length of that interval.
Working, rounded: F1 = 60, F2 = 57.5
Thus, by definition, 2998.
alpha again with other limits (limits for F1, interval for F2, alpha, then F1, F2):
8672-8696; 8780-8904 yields 3850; 57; 59.7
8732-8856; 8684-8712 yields 3290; 59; 58.0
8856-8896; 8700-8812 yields 2933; 62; 57.9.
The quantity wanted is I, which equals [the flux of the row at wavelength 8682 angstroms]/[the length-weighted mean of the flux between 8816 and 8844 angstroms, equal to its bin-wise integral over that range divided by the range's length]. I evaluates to 0.96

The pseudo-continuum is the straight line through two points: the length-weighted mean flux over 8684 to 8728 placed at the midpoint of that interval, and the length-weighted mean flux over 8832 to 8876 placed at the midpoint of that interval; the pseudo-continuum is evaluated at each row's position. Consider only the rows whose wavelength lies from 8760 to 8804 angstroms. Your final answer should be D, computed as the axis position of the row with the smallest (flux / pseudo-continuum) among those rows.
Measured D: 8782 angstroms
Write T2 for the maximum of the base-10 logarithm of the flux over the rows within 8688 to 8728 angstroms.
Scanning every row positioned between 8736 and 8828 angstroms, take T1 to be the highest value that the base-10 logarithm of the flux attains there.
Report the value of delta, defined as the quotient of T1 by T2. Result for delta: 1.01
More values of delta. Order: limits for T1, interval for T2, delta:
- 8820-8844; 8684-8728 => 1.01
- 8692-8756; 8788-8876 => 0.99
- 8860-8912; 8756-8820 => 1.00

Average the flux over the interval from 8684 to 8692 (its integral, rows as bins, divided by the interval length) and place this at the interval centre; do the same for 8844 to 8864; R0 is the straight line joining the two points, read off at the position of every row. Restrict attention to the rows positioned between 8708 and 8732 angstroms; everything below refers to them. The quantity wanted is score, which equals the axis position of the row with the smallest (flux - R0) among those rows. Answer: 8718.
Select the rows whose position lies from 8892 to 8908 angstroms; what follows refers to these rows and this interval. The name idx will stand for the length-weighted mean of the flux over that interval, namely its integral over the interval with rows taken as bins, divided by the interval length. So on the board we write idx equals 58.9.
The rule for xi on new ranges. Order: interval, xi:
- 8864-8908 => 0.0158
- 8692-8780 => 0.0163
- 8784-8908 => 0.0158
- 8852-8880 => 0.0159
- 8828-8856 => 0.0162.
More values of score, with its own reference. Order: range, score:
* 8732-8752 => 8750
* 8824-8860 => 8838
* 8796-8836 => 8834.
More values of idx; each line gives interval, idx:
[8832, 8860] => 60.2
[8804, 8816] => 61.2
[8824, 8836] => 60.5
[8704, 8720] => 58.2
